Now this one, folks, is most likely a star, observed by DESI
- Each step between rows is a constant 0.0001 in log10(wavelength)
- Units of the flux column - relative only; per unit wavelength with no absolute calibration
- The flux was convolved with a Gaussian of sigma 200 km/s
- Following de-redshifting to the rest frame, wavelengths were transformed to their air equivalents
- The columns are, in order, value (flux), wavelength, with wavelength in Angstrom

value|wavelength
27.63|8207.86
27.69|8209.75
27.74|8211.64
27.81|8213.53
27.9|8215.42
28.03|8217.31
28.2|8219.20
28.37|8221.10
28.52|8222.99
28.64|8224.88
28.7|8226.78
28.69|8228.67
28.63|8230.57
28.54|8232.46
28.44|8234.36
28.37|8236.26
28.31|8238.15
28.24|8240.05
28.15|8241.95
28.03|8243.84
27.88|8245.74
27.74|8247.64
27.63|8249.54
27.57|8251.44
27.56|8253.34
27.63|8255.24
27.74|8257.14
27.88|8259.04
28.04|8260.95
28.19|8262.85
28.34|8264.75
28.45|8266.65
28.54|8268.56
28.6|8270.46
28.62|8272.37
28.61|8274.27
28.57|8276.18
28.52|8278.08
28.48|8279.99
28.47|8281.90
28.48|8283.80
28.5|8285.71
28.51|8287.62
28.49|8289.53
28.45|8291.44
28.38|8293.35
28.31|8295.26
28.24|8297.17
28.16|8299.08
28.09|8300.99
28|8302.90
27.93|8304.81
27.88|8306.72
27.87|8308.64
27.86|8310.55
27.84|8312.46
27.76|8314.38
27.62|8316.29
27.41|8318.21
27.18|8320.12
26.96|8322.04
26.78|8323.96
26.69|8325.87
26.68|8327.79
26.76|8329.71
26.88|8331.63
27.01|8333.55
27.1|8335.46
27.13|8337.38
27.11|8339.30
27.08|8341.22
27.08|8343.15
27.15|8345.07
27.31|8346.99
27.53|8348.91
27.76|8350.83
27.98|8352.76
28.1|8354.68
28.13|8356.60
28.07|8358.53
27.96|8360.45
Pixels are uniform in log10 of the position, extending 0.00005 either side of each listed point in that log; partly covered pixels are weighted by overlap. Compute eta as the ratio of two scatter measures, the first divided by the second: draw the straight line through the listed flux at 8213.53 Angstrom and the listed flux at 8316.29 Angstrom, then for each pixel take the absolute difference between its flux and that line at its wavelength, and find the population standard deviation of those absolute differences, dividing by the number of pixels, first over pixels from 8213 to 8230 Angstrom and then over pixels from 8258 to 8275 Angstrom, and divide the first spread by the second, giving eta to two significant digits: 1.3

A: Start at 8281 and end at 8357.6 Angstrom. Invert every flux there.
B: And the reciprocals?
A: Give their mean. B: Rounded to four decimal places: 0.0362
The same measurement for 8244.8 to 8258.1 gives 0.0361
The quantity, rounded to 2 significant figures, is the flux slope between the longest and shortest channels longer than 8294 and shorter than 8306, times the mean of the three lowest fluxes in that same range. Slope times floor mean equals -1.1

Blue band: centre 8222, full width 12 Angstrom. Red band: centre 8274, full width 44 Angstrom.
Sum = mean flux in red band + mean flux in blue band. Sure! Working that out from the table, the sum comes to 56.7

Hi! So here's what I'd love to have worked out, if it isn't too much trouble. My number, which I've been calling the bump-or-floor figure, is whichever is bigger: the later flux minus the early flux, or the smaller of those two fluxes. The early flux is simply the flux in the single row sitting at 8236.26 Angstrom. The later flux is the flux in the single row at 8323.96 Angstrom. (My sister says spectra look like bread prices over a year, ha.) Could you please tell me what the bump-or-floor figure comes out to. 26.8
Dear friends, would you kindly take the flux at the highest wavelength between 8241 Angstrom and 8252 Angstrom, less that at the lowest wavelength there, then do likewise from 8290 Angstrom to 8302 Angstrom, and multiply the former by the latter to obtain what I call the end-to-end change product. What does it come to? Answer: 0.21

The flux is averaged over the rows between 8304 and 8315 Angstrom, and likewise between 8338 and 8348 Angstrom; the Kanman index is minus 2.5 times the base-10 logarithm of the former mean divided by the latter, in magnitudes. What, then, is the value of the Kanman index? -0.028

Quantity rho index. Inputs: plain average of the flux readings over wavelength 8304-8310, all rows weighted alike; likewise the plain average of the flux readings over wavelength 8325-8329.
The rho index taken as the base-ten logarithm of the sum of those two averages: 1.74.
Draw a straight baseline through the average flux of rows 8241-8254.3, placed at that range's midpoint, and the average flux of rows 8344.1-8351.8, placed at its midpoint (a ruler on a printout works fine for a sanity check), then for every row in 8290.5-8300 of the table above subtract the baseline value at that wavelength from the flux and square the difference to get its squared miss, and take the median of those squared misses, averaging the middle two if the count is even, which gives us 0.5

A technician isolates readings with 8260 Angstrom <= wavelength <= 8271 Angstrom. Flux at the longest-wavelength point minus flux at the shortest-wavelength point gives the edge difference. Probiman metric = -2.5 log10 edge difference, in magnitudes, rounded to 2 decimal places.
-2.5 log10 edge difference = 0.63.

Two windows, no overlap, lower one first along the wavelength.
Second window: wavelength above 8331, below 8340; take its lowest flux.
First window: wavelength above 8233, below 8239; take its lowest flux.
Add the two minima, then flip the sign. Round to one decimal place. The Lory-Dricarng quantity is -55.2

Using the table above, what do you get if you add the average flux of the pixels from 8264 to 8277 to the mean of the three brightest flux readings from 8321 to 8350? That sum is 55.9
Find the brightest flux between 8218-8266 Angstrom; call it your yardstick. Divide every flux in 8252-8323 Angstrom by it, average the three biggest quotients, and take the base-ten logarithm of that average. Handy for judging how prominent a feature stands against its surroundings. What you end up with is -0.0014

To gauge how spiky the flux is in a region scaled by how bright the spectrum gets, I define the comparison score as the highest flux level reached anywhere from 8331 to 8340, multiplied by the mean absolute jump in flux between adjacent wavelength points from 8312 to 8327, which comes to 4.5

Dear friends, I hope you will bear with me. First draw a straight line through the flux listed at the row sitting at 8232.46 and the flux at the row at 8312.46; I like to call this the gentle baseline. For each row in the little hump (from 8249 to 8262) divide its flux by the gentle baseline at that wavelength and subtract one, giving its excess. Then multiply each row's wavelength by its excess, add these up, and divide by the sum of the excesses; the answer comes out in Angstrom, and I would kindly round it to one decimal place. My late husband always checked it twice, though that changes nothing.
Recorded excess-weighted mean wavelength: 8254.2 Angstrom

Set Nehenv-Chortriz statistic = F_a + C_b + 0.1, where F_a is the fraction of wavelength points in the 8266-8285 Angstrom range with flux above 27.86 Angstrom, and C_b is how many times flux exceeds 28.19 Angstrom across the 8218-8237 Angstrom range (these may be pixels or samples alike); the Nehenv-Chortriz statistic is 11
